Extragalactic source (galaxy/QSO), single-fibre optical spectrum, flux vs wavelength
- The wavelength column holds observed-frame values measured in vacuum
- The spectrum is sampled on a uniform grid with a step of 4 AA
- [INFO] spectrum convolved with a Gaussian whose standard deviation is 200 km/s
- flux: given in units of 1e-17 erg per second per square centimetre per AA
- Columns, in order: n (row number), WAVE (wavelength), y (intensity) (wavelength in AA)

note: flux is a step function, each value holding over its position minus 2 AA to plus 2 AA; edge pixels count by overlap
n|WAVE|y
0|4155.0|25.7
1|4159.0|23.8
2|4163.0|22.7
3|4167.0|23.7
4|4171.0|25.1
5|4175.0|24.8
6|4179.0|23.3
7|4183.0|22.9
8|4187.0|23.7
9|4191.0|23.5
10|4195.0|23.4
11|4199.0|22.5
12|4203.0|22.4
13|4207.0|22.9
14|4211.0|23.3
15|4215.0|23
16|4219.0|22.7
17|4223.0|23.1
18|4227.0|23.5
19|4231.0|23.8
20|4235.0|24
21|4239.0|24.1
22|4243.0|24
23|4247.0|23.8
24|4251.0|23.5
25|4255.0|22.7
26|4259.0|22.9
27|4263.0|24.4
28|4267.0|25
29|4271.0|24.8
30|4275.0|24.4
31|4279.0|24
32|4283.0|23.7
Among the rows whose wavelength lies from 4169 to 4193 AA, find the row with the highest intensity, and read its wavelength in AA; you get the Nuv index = 4171.0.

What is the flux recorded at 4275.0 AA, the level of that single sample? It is 24.4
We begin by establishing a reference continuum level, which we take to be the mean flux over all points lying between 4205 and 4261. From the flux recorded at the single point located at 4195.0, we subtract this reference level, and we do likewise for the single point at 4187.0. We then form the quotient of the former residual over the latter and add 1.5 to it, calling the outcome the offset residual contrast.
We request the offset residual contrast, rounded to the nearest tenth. 1.6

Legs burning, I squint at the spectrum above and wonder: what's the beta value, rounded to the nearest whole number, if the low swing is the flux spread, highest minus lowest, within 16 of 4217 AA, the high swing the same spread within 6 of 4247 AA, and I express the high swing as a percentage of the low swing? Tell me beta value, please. 36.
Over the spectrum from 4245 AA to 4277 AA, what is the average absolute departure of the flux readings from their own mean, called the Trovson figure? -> 0.71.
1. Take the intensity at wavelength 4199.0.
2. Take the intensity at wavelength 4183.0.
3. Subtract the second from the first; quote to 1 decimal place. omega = -0.4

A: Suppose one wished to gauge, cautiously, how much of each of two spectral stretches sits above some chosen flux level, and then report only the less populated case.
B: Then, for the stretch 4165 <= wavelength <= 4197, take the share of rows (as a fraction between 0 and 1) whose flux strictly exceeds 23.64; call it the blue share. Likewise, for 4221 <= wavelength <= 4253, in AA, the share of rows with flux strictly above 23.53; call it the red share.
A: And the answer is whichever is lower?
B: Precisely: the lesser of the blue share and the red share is 0.50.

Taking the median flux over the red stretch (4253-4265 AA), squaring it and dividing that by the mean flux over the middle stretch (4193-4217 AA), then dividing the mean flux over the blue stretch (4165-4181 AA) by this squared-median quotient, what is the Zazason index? 1.06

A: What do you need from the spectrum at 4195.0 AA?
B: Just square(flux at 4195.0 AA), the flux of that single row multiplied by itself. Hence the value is 548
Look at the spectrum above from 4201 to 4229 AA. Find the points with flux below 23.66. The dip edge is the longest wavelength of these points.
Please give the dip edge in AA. 4227.0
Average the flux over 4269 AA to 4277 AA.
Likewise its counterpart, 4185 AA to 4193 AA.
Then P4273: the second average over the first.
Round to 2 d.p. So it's 0.96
